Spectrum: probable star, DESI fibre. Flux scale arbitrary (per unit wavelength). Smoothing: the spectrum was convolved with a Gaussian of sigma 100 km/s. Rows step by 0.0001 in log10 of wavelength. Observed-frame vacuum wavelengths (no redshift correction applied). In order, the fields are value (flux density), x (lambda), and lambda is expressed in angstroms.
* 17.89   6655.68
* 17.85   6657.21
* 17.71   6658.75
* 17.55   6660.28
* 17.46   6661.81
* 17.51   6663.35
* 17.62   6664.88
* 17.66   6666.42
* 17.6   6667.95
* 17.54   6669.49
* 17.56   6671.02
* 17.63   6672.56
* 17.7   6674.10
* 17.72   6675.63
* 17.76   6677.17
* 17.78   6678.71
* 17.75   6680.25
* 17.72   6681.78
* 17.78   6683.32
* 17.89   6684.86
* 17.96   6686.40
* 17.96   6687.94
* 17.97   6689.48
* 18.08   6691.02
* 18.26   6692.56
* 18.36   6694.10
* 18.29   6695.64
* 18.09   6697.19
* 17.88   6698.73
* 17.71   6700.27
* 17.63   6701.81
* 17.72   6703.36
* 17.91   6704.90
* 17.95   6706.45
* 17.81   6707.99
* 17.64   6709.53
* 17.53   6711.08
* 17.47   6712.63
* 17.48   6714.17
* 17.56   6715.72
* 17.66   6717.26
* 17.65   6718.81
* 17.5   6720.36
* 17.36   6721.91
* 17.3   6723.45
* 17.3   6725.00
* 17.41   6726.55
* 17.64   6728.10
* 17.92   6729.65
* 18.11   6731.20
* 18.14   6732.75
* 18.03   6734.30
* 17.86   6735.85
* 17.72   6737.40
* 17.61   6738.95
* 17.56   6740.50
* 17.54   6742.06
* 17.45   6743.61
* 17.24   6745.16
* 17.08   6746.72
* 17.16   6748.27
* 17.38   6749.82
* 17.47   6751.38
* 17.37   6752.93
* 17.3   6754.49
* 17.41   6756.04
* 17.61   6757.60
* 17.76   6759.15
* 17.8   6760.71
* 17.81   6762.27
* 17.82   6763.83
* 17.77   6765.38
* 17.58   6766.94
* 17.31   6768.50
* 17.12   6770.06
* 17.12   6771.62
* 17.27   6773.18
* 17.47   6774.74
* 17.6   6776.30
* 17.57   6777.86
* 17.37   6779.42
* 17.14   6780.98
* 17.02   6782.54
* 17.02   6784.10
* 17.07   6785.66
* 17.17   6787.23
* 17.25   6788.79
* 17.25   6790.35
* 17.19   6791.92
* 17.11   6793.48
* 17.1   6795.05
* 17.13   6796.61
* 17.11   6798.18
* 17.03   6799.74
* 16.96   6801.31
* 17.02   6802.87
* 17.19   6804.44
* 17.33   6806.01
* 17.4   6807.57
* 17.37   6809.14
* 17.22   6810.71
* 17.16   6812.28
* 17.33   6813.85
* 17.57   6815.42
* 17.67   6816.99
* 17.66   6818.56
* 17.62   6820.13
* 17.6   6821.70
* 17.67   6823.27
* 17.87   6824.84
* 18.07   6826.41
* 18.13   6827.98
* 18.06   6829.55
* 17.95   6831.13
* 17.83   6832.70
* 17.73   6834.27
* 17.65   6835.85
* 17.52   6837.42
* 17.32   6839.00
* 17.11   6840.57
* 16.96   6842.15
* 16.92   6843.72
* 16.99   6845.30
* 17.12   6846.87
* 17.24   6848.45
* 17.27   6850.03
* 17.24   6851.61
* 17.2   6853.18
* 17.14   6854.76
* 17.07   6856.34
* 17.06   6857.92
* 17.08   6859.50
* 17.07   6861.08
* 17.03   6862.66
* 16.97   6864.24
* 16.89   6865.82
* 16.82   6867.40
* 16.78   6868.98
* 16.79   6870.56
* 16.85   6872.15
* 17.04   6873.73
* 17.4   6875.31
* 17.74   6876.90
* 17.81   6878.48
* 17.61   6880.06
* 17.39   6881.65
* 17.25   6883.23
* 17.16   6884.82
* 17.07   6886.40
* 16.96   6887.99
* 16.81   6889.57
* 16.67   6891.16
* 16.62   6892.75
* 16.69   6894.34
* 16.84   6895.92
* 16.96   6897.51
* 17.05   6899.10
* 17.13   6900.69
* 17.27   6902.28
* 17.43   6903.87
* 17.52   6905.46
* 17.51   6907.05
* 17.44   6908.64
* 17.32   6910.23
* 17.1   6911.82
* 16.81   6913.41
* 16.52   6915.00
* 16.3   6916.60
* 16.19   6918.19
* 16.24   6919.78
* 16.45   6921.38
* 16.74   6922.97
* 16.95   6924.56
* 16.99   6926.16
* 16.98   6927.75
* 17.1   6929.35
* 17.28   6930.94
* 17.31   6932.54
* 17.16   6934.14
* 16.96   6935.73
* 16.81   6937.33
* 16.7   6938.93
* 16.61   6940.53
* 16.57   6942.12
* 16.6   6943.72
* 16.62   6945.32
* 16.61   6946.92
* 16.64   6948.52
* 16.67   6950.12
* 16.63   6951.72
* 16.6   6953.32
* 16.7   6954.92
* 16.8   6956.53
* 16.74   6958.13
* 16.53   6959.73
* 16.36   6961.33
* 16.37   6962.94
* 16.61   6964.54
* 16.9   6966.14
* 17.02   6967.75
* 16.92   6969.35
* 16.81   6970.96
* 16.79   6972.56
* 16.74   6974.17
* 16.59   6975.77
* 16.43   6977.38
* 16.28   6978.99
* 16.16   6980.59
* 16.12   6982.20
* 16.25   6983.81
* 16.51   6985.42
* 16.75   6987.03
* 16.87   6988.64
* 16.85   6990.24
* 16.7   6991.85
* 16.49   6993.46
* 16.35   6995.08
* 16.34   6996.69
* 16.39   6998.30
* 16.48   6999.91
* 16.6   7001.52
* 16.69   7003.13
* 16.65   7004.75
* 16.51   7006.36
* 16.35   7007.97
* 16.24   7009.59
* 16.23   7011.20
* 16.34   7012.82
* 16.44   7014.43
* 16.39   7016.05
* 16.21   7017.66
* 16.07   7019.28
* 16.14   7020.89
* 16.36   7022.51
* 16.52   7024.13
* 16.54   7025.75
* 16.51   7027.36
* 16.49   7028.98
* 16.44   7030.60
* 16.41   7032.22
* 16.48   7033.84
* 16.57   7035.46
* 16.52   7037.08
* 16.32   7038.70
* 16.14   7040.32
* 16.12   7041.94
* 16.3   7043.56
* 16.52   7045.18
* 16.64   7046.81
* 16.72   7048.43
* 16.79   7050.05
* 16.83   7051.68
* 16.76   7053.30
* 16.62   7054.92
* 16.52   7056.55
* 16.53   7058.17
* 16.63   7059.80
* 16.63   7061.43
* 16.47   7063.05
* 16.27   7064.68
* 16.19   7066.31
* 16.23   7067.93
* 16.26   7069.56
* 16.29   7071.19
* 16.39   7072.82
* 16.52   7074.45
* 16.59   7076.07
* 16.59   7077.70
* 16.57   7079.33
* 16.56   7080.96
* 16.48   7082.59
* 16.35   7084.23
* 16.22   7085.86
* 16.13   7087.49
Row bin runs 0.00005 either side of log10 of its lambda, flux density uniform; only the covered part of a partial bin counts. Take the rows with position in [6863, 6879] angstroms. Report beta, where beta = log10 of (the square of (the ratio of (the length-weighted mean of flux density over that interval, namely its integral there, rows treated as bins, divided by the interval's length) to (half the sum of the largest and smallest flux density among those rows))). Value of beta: -0.010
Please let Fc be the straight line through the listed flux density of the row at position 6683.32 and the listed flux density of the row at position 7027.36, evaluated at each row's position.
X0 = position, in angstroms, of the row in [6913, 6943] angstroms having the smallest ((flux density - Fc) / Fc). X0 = 6918.19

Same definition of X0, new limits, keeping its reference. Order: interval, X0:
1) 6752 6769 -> 6754.49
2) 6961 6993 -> 6982.20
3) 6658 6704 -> 6661.81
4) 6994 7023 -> 7019.28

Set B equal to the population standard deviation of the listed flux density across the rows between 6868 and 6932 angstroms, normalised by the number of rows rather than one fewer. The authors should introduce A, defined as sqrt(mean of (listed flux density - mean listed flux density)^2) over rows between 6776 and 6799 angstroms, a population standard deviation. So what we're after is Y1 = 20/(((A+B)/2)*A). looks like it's 412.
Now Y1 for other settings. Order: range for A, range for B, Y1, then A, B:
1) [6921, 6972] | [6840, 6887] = 342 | 0.24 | 0.25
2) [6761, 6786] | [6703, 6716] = 321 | 0.28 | 0.17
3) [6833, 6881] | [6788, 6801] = 377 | 0.29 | 0.07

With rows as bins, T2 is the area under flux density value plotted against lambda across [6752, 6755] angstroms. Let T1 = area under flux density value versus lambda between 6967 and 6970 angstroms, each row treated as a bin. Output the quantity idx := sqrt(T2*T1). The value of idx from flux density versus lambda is 51.5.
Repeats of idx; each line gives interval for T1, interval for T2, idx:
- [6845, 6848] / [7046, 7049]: 50.7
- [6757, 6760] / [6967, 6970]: 52.0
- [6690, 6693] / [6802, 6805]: 52.9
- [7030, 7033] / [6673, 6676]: 51.2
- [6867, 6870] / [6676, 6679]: 51.8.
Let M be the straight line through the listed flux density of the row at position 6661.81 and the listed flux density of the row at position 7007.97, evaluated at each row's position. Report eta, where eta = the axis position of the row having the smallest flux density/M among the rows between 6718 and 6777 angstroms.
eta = 6746.72 angstroms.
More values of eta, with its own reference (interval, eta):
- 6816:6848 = 6843.72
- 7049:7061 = 7056.55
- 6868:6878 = 6868.98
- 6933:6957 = 6942.12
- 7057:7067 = 7066.31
